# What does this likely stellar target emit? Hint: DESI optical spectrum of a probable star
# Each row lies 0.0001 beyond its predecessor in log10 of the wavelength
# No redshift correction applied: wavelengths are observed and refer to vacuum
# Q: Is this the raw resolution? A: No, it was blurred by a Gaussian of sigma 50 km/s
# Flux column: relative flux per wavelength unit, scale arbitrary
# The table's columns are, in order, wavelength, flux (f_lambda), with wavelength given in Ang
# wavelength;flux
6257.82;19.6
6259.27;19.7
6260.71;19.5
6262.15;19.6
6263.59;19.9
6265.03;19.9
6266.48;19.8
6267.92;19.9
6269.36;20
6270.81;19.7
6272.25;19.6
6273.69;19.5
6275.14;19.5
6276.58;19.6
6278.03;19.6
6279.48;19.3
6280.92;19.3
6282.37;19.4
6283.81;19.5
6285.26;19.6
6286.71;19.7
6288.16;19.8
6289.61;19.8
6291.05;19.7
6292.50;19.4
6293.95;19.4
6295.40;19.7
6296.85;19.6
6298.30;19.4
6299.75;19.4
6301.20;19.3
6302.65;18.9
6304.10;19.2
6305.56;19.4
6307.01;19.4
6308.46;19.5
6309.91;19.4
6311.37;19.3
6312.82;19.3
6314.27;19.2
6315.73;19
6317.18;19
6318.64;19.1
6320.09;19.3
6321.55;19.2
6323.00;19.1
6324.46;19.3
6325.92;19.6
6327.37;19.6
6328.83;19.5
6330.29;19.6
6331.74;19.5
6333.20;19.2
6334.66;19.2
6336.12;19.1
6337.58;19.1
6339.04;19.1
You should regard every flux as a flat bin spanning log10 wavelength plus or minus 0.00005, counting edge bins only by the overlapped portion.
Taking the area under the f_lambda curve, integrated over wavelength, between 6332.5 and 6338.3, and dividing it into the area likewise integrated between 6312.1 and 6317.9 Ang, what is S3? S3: 1.00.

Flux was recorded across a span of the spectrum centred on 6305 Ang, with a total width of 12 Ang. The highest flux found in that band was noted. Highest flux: 19.5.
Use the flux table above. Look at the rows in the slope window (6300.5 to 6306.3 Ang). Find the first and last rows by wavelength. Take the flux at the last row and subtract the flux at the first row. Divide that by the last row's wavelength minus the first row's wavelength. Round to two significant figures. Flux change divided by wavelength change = 0.023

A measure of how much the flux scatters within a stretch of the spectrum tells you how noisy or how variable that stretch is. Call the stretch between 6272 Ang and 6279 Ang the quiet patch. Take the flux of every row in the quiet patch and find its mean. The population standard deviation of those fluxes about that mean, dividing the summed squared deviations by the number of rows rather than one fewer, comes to 0.05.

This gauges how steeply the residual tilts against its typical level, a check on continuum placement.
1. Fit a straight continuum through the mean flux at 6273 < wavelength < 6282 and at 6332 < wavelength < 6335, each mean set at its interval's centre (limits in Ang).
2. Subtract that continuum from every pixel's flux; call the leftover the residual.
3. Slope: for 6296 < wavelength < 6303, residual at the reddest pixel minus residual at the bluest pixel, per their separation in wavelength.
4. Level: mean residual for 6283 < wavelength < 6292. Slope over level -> -0.4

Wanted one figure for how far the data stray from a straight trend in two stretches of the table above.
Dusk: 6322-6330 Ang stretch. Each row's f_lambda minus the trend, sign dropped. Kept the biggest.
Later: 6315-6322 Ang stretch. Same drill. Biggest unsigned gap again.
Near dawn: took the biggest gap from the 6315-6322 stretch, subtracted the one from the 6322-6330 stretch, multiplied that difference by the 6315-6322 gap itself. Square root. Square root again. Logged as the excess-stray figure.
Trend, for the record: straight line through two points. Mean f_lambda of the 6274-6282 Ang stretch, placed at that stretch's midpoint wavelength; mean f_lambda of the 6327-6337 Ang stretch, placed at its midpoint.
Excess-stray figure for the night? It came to 0.46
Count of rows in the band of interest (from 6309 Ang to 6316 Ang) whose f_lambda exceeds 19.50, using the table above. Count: 0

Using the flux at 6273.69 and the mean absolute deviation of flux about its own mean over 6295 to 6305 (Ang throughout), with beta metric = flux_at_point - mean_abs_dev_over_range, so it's 19.3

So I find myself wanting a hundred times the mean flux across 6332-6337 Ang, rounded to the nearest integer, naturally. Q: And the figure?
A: 1917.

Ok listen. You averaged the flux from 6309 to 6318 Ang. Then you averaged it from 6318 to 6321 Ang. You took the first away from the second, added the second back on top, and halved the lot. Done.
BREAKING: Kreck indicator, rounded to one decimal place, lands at 9.6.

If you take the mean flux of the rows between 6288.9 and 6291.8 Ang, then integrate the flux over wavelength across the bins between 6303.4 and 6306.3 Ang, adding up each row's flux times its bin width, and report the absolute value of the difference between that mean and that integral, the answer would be 36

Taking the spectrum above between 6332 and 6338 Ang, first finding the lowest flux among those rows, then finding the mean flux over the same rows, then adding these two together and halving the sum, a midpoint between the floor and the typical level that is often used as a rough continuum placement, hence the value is 19.1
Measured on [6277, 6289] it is 19.4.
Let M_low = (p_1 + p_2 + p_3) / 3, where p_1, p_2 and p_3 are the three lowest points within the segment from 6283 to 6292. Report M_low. 19.6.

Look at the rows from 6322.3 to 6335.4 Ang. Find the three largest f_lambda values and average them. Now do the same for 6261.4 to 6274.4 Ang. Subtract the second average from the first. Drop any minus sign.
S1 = 0.33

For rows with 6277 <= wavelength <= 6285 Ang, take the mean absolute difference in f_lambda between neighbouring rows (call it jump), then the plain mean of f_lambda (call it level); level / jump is 155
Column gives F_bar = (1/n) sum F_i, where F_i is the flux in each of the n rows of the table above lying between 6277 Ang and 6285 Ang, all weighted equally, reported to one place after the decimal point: 19.4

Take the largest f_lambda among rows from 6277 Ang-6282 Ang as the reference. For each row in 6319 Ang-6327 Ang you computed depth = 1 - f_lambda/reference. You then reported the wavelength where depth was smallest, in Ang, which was 6325.92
